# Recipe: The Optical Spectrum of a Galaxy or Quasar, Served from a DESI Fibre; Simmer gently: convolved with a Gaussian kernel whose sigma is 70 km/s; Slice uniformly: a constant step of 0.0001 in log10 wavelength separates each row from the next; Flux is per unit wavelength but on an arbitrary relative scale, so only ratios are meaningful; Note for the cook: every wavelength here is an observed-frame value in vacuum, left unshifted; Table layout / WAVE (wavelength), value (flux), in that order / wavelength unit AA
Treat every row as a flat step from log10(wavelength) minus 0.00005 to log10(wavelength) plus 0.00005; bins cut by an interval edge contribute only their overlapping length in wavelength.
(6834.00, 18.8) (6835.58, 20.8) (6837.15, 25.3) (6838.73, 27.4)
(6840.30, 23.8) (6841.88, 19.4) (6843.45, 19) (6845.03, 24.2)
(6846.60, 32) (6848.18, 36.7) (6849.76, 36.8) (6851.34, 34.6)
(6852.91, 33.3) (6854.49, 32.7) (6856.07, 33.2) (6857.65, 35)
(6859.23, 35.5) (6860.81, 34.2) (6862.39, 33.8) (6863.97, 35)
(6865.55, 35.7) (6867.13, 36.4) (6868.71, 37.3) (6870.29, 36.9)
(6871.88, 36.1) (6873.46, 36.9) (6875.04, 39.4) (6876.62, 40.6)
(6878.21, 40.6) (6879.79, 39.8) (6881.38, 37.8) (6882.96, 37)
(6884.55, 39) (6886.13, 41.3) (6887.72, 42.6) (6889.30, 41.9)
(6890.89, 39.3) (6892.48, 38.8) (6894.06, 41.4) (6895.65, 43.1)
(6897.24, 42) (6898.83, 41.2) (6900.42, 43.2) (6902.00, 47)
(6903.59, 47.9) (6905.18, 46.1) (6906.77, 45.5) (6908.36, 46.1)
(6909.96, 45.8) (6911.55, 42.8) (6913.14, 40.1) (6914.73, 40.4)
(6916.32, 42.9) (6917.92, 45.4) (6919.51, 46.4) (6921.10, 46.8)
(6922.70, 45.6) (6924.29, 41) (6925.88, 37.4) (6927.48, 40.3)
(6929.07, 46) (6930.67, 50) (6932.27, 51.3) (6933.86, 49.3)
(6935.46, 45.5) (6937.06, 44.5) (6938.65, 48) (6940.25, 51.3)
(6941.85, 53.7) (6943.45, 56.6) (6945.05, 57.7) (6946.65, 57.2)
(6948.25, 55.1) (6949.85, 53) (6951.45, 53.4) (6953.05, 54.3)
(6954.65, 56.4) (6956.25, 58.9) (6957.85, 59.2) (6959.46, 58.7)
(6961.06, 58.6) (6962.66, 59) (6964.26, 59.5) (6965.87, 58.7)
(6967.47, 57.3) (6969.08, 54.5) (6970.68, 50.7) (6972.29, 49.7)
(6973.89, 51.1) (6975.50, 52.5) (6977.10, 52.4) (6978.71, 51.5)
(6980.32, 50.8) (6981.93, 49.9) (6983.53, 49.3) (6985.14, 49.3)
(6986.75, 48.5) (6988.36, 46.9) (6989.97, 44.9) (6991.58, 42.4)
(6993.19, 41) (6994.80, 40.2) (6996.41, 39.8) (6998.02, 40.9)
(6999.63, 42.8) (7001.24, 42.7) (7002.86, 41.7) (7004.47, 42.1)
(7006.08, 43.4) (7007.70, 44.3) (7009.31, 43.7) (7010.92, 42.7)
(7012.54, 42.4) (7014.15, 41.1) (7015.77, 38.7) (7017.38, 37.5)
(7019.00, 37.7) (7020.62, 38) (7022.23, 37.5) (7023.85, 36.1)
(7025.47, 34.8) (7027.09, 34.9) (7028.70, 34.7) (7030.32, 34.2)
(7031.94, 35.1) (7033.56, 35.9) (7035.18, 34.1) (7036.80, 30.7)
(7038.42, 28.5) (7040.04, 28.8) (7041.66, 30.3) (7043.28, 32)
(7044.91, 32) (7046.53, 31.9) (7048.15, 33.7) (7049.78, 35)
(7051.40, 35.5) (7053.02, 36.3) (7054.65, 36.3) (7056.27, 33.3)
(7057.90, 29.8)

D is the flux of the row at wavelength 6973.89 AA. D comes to 51.1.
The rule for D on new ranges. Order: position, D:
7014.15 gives 41.1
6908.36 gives 46.1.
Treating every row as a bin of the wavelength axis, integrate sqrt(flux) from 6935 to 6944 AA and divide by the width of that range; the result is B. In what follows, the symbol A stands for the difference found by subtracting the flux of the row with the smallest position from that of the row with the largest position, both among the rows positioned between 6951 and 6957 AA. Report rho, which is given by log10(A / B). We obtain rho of -0.11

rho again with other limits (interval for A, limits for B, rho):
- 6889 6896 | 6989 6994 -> -0.74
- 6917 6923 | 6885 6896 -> -1.51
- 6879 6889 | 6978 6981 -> -0.41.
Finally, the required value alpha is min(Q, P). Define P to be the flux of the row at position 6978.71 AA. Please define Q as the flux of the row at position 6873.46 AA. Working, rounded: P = 51.5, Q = 36.9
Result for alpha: 36.9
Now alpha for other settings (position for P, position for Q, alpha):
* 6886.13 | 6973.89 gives 41.3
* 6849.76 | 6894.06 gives 36.8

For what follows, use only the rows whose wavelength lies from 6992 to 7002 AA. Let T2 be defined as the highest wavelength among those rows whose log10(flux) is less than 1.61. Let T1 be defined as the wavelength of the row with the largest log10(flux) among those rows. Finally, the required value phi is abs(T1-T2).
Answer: 3.2 AA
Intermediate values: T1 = 6999.63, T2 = 6996.41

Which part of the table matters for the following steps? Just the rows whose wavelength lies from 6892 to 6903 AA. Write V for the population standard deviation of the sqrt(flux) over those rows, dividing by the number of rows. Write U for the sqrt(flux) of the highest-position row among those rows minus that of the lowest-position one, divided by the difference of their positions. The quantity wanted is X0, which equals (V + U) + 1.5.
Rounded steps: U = 0.066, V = 0.18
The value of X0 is 1.74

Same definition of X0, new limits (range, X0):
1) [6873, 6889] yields 1.67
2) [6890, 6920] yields 1.73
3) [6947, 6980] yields 1.71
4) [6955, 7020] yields 1.97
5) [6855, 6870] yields 1.63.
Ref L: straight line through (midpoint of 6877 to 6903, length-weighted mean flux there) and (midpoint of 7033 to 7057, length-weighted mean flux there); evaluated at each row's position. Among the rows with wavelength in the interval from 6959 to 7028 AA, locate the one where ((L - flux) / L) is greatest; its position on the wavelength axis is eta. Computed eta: 7025.47 AA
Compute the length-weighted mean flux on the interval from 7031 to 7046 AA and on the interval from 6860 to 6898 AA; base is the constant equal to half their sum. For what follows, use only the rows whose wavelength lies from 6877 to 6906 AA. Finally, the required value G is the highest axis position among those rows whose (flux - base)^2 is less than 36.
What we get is 6898.83 AA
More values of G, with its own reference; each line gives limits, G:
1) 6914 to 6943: 6927.48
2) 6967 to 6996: 6994.80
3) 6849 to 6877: 6876.62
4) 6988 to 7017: 7015.77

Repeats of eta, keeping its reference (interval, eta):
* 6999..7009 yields 7002.86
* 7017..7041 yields 7038.42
